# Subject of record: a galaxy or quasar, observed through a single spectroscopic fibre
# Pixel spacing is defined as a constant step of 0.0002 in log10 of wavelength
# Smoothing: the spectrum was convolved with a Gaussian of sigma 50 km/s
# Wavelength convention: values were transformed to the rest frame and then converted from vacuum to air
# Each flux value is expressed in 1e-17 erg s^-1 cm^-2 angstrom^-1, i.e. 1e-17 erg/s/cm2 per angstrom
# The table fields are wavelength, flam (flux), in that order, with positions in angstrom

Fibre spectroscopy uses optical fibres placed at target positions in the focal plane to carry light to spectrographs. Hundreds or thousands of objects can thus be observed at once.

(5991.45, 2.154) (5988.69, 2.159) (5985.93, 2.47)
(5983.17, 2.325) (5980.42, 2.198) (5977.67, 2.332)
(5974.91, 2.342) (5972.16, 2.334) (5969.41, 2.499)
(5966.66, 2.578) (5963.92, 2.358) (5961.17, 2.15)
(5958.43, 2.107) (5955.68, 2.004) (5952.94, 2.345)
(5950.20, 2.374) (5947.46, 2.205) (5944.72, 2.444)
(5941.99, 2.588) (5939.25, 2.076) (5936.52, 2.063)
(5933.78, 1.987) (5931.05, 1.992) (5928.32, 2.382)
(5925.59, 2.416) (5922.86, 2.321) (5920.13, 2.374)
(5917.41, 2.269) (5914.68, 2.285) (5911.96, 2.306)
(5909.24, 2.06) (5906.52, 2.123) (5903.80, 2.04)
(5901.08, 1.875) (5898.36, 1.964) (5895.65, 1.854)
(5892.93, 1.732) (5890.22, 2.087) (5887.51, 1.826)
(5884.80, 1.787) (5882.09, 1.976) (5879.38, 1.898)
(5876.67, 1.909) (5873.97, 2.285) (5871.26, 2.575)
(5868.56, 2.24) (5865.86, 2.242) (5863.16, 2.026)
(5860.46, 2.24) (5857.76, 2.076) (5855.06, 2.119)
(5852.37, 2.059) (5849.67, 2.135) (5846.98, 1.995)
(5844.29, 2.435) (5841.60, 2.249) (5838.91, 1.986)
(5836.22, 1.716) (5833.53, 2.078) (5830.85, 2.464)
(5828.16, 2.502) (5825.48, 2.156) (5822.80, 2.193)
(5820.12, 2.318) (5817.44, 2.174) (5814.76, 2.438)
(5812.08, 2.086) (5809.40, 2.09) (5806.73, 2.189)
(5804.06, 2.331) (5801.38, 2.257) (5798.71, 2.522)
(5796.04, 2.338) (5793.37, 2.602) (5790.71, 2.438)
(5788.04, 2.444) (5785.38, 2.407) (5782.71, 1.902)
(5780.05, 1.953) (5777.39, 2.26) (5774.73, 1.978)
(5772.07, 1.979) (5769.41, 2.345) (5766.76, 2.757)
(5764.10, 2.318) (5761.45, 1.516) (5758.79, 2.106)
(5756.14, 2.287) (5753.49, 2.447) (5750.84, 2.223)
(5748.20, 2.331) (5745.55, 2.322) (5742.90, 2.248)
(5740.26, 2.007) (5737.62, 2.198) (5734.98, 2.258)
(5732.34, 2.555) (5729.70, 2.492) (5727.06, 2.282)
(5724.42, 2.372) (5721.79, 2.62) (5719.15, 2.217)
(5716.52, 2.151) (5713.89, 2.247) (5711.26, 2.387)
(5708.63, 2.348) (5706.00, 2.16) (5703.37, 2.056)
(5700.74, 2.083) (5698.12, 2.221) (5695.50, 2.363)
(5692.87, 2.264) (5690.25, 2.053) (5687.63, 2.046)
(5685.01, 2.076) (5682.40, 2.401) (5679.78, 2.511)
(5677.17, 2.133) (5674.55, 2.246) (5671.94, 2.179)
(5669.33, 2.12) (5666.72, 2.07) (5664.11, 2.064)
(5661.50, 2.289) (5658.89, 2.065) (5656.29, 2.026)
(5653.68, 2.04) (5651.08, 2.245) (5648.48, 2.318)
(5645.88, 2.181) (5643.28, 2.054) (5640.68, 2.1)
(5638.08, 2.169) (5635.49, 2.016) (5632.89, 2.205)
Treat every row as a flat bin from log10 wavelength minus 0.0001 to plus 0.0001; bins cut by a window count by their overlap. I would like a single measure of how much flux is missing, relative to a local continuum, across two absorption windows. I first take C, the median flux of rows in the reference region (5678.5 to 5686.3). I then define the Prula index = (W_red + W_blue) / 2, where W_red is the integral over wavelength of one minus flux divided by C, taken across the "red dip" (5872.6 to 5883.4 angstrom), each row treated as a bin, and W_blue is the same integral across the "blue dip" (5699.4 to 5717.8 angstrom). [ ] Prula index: 1.6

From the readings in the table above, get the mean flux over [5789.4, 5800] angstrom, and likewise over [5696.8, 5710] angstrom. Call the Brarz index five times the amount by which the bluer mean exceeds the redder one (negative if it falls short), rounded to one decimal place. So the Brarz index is -1.5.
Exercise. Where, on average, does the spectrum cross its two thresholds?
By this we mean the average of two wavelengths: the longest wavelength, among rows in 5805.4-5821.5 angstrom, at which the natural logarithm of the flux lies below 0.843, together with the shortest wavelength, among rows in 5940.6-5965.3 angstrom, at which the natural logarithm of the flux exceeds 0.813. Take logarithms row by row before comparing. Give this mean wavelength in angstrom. 5881.1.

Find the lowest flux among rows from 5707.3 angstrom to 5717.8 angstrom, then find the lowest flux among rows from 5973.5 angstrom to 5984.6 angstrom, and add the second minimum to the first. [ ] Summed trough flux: 4.35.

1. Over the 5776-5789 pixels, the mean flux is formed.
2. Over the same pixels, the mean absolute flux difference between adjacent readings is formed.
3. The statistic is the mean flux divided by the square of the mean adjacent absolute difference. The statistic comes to 43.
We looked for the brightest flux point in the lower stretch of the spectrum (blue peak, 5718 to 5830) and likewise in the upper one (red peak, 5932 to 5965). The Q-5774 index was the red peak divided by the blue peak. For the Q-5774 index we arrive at 0.939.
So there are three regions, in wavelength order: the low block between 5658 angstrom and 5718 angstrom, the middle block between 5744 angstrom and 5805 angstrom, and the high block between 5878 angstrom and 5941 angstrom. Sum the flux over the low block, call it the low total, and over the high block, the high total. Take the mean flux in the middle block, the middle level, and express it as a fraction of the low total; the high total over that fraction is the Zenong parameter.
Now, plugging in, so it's 1065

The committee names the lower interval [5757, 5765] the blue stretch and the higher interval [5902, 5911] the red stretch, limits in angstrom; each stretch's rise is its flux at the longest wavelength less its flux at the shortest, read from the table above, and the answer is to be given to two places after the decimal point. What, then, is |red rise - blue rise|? 0.19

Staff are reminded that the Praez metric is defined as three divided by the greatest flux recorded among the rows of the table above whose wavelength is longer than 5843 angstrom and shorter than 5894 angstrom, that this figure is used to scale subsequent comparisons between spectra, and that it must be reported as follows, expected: 1.17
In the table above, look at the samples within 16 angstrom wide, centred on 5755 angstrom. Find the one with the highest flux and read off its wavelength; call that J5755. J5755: 5753.49 angstrom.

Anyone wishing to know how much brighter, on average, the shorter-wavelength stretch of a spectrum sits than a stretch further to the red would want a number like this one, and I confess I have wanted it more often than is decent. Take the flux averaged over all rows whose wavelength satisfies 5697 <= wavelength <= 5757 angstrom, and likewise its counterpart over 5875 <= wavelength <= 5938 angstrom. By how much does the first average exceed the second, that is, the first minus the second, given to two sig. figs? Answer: 0.22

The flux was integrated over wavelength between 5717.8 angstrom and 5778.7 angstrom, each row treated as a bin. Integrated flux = 138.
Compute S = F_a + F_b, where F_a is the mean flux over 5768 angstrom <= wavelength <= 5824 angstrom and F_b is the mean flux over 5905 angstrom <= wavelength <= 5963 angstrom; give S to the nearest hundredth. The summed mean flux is 4.48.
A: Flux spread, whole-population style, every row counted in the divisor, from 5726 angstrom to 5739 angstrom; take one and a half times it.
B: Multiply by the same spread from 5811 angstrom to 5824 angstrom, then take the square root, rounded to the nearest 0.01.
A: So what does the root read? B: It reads 0.16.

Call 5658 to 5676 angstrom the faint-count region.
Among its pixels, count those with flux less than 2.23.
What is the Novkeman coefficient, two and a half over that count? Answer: 0.50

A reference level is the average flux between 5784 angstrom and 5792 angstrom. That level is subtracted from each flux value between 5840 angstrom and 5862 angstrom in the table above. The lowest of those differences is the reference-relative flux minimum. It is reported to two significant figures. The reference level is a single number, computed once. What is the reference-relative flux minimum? -0.43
